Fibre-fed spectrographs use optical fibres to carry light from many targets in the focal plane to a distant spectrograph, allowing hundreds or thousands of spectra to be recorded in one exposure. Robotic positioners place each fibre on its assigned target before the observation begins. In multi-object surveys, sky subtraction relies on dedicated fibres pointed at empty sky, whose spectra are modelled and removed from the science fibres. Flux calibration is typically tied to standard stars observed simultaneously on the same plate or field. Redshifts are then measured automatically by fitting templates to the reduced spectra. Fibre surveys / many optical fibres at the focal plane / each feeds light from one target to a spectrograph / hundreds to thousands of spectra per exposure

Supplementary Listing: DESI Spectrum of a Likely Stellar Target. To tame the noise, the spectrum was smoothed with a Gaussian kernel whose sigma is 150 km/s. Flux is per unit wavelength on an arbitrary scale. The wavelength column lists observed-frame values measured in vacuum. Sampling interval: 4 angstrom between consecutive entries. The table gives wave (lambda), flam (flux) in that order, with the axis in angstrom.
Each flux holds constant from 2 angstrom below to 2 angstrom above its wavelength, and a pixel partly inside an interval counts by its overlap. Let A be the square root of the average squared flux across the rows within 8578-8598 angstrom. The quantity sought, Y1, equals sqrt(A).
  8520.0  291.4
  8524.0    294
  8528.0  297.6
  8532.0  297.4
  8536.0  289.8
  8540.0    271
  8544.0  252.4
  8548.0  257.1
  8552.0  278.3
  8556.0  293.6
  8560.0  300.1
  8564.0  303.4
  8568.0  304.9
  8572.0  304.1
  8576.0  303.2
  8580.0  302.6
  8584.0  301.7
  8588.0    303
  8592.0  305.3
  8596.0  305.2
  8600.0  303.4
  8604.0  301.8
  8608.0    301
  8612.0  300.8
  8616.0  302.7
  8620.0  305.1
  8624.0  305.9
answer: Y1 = 17.4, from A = 304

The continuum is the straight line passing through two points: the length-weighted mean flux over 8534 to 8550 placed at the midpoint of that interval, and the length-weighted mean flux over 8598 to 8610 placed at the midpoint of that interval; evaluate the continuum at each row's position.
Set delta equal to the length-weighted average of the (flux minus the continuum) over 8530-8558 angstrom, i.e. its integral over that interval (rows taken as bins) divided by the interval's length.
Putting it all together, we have 8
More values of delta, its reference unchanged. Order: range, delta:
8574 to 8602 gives 10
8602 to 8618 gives -4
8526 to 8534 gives 37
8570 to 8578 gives 18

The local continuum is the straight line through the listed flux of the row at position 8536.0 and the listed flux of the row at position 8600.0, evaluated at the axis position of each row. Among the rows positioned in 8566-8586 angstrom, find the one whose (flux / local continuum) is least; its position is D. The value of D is 8584.0 angstrom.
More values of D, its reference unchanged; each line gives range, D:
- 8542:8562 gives 8544.0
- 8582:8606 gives 8604.0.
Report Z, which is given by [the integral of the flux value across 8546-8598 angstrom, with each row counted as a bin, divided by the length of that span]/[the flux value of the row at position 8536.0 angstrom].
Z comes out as 1.03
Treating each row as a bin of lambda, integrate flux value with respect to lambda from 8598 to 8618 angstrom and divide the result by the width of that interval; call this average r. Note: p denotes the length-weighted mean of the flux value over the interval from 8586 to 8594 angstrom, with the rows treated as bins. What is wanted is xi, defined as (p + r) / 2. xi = 303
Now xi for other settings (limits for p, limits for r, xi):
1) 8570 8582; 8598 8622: 303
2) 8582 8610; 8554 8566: 301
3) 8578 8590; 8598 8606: 303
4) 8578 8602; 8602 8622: 303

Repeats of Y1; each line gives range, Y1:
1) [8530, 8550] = 16.6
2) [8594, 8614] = 17.4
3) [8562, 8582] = 17.4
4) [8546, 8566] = 16.9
